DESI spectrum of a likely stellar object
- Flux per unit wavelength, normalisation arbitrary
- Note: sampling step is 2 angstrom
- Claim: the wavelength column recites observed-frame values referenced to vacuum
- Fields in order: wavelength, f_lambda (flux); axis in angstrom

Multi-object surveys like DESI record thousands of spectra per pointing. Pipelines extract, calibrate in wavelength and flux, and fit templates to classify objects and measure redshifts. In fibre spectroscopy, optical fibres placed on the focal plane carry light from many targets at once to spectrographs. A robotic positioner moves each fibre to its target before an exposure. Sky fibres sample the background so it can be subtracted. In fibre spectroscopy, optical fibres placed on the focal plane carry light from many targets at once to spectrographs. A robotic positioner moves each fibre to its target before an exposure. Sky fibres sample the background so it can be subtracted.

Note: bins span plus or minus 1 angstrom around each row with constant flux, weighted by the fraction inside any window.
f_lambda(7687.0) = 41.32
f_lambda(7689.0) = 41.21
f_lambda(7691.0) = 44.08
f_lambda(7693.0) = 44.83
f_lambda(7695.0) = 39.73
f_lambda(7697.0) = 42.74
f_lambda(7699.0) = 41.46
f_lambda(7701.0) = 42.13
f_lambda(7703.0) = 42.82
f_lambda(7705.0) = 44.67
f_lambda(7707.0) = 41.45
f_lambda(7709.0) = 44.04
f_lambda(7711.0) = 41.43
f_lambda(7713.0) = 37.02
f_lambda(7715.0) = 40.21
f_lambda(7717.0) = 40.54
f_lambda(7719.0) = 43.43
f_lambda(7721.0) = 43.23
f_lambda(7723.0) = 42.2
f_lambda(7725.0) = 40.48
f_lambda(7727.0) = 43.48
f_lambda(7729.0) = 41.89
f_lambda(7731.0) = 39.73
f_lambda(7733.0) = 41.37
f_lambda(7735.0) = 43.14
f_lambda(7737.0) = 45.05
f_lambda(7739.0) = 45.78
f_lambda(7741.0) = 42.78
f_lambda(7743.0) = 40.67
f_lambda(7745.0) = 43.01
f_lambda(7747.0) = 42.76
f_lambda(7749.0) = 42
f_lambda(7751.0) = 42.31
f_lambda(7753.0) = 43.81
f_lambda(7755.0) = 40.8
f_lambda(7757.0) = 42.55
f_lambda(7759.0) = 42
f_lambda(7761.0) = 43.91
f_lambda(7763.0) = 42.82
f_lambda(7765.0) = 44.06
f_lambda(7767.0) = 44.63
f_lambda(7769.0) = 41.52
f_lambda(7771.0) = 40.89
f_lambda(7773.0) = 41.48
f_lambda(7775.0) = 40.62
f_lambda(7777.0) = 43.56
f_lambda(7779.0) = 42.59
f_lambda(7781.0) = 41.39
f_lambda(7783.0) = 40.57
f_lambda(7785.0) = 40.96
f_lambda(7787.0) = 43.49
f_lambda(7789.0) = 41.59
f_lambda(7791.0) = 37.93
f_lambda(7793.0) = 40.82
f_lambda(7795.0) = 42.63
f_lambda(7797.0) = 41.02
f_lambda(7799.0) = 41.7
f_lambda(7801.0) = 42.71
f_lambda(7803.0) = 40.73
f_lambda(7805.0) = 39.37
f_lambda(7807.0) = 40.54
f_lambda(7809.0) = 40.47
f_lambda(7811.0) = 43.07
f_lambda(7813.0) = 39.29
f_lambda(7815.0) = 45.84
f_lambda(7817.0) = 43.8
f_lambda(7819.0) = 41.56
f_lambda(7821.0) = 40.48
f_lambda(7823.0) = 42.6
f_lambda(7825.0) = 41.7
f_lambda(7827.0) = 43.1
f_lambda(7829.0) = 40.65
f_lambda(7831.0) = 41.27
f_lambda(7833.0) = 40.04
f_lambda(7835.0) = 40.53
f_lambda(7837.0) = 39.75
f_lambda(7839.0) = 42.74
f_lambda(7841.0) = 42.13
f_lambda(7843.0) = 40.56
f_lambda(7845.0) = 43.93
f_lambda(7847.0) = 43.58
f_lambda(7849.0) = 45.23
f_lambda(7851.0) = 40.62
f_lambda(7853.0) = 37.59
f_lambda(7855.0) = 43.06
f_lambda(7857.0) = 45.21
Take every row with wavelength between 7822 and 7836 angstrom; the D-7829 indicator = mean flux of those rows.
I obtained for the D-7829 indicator 41.4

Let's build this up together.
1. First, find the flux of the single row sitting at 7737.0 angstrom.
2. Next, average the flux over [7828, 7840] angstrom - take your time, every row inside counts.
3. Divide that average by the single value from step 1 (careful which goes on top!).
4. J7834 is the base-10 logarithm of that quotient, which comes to -0.043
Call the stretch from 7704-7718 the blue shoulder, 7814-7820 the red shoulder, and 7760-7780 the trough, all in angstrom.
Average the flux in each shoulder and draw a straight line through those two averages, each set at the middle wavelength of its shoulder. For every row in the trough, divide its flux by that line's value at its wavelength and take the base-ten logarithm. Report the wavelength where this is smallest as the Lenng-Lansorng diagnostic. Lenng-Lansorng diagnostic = 7775.0 angstrom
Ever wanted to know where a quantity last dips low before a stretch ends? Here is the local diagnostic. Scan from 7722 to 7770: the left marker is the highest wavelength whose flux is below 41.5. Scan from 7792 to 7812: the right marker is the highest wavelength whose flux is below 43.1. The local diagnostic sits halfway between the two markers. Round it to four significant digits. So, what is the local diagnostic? 7783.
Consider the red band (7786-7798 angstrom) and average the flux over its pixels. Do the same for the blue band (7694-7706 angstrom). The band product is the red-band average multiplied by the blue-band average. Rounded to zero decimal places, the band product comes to 1743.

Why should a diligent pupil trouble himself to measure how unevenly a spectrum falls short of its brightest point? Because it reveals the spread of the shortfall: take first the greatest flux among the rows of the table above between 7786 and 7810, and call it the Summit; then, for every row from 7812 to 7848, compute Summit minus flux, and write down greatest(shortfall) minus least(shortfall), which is 6.55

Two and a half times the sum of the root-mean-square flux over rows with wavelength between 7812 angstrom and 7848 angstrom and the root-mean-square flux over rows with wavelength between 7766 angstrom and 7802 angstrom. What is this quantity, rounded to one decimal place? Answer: 209.0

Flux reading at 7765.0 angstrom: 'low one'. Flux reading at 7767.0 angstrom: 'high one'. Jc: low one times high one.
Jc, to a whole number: 1966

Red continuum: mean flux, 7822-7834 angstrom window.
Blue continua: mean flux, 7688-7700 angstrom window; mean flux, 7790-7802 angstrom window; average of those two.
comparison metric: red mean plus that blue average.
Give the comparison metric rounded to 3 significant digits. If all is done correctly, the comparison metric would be 83.3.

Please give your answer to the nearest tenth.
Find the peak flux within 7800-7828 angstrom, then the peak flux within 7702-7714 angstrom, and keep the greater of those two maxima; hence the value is 45.8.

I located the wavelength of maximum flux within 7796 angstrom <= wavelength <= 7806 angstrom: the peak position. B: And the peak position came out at 7801.0 angstrom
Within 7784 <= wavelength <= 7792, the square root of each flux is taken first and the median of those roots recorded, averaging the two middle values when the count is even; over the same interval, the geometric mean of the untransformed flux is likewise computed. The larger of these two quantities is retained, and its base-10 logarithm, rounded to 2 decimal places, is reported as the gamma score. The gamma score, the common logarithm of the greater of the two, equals 1.61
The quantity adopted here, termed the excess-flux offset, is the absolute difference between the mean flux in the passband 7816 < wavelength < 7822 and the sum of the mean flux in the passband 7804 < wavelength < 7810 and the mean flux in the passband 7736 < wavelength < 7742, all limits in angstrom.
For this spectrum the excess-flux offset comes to 43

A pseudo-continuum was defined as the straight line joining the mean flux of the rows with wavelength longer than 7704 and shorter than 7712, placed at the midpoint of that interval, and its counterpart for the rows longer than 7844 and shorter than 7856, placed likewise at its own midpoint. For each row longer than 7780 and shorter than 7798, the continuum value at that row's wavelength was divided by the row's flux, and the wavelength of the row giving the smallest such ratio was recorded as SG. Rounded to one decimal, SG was 7787.0 angstrom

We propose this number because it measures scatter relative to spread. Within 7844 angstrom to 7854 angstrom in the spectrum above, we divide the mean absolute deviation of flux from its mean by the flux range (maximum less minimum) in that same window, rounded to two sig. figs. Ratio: 0.32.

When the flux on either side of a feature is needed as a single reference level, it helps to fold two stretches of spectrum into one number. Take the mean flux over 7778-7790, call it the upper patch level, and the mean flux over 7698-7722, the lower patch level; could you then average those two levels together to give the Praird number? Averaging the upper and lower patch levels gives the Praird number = 41.8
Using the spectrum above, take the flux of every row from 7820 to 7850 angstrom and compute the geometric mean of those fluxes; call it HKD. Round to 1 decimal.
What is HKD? 41.9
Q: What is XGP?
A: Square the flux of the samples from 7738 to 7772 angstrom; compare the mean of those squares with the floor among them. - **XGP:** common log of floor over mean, -0.043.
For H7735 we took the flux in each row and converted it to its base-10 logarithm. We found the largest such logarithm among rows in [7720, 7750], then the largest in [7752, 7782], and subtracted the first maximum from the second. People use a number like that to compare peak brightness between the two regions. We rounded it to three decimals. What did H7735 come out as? -0.011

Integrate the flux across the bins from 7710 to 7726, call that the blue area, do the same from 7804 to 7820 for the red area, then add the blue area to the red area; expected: 1325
